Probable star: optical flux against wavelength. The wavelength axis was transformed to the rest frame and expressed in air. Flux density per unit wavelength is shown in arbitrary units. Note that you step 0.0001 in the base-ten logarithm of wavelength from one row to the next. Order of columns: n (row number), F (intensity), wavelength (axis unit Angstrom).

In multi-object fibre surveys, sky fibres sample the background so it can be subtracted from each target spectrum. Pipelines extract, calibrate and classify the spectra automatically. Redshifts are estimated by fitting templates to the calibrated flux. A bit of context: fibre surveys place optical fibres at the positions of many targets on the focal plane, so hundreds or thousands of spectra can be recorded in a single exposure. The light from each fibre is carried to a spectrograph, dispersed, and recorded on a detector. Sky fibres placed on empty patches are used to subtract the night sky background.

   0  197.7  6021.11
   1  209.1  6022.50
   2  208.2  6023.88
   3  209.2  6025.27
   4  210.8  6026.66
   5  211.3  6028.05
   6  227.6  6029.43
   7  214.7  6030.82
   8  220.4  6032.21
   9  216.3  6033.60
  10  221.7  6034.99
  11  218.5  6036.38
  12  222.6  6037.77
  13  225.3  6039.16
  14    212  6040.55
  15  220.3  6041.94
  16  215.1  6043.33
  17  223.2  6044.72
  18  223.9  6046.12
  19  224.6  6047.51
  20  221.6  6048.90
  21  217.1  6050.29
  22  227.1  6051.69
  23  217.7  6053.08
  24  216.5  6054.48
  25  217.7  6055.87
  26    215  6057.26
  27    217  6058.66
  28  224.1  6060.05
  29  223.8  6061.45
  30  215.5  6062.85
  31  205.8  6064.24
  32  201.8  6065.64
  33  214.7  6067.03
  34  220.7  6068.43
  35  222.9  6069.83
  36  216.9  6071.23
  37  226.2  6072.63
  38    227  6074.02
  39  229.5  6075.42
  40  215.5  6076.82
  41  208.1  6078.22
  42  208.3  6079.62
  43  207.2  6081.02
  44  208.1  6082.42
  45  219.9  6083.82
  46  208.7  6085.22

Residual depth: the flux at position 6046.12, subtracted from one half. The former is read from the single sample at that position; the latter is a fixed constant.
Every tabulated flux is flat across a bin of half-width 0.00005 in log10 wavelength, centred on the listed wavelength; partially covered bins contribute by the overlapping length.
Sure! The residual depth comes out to -223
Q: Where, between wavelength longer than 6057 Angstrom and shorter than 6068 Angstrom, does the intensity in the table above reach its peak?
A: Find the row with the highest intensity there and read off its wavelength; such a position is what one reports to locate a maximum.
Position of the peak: 6060.05 Angstrom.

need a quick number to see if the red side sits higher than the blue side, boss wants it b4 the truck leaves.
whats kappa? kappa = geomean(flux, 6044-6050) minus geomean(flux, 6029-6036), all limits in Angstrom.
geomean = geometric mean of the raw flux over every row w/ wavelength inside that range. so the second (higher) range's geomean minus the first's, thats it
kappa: 3.2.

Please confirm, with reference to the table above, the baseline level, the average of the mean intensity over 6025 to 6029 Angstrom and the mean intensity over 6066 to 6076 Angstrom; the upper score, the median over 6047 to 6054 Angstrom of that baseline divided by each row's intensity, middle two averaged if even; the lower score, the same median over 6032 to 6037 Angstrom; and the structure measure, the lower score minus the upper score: 0.01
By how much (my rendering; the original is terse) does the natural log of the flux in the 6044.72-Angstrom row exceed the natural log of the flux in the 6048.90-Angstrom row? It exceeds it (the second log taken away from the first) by 0.007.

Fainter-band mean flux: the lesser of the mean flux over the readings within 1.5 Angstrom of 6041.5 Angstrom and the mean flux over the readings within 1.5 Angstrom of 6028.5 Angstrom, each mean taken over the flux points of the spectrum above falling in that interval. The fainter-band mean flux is 216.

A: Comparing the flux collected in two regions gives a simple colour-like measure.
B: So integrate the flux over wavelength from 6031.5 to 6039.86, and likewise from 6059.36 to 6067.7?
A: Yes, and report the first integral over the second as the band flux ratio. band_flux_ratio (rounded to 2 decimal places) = 1.03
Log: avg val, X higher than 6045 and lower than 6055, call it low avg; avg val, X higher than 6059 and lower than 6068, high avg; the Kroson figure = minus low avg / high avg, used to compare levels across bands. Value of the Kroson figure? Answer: -1.03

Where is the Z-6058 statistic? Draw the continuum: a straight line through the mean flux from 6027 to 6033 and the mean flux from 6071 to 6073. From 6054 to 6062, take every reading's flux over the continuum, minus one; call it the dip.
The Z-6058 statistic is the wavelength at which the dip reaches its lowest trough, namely 6057.26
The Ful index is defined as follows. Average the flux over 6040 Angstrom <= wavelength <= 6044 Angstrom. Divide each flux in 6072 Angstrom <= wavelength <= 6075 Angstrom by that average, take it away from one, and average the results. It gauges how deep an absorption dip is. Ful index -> -0.050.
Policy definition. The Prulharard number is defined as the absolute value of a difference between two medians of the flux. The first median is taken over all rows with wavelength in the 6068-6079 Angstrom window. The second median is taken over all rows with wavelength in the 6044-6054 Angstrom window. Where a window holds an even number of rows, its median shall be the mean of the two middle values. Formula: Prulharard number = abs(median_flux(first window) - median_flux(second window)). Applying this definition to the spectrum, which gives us 1.4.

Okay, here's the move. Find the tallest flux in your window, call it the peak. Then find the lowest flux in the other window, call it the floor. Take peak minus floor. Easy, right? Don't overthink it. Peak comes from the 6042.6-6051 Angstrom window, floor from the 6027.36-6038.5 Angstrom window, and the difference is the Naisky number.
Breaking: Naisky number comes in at 13.3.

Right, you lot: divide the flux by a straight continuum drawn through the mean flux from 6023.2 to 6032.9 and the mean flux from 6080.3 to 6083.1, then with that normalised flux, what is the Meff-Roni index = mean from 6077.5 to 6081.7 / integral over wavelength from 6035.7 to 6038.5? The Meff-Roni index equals 0.35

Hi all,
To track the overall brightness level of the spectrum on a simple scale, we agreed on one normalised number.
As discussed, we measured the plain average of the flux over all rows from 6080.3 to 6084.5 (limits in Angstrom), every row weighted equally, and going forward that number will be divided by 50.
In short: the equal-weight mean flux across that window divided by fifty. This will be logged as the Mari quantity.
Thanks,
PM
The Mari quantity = 4.23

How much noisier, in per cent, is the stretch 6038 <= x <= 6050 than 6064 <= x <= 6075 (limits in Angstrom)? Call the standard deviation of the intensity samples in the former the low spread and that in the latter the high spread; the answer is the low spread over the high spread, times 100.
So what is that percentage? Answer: 52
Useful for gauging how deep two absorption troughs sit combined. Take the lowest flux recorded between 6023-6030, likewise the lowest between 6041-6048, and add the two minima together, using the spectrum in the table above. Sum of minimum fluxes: 423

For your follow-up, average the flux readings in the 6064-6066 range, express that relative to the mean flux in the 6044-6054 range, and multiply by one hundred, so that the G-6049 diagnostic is 92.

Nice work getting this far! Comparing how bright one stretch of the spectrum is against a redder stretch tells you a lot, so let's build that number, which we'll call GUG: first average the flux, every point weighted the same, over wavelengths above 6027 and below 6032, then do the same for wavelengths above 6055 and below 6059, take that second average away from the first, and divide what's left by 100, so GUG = 0.01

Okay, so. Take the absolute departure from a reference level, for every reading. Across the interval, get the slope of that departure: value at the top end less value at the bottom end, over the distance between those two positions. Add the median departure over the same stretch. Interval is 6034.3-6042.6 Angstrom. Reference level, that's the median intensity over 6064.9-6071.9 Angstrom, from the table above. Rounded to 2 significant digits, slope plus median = 4.6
